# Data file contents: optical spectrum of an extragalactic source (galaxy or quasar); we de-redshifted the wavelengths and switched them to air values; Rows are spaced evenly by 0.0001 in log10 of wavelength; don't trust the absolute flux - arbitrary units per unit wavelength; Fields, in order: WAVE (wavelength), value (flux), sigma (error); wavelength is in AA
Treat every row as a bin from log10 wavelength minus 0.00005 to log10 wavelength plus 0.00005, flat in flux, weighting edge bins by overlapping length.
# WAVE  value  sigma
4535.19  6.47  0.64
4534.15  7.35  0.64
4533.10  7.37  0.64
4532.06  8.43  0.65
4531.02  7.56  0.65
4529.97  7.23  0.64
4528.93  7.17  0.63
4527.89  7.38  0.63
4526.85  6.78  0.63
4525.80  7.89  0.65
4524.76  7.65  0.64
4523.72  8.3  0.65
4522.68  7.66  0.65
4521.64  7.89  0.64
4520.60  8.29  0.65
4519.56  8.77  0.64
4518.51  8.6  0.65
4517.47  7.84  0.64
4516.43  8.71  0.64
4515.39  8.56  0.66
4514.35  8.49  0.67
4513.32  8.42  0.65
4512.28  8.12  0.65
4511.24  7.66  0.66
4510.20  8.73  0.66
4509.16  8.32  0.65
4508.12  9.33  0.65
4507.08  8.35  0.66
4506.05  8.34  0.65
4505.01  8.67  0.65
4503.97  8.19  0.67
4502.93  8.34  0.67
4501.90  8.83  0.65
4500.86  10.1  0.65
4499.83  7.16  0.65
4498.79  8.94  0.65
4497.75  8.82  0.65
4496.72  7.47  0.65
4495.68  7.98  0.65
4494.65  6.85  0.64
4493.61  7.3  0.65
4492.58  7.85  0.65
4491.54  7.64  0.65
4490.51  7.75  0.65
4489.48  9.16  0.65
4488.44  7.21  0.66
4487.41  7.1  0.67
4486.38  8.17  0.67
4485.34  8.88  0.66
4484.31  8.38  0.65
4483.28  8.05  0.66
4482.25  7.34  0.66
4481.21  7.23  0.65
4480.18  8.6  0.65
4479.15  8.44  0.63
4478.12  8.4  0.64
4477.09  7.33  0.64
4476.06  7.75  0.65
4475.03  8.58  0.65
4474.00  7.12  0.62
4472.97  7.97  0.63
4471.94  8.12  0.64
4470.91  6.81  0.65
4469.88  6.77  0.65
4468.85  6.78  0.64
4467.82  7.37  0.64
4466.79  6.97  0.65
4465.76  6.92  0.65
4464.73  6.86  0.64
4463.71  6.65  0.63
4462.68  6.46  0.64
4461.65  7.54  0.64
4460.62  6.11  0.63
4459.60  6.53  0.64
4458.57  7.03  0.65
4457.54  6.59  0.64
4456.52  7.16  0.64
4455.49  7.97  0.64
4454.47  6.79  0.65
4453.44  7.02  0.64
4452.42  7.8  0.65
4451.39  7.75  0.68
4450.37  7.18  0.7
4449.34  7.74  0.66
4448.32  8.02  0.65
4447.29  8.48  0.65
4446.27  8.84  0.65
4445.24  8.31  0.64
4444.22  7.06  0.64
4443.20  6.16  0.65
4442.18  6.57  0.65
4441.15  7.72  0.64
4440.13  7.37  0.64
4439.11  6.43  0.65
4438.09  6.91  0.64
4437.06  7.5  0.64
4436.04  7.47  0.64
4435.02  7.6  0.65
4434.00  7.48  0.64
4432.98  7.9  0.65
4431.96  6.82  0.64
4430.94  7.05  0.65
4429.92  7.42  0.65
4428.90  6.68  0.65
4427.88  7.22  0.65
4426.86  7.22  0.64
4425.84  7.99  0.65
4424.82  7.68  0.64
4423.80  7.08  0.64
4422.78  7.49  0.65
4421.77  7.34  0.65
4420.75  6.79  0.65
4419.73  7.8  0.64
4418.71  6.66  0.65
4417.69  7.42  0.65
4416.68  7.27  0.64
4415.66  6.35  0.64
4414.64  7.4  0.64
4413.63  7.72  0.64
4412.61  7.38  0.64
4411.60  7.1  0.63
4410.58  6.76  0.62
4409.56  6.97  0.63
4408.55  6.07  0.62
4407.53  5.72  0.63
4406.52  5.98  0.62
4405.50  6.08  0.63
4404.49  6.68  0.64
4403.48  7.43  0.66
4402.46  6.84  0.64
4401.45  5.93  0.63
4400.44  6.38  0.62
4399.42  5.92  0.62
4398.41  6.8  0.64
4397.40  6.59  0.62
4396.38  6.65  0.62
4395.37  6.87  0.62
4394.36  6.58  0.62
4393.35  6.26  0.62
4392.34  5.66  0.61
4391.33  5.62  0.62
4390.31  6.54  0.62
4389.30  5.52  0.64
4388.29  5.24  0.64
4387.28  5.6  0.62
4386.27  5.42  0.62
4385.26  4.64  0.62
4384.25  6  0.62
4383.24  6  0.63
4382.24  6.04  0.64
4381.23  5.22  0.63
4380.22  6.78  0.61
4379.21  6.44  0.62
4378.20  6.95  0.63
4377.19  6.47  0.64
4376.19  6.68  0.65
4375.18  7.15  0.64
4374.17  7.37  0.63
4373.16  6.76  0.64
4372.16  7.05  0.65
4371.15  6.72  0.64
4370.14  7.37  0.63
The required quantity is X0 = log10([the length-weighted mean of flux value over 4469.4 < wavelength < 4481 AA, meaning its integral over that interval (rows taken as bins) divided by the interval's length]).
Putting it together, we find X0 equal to 0.892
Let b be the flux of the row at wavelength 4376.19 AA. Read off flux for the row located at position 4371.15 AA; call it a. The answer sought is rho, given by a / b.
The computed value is 1.01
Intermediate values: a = 6.72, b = 6.68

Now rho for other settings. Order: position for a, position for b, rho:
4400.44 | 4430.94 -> 0.90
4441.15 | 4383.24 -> 1.29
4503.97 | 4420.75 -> 1.21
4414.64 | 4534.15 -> 1.01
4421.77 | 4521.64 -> 0.93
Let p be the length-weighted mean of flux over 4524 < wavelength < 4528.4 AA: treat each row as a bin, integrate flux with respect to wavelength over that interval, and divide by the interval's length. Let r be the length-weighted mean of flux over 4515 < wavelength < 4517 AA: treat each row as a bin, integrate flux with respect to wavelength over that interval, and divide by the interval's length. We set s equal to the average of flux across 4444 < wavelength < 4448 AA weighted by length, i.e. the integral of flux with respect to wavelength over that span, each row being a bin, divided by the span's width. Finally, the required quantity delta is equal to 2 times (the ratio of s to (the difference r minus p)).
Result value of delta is 14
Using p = 7.47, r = 8.6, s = 8.2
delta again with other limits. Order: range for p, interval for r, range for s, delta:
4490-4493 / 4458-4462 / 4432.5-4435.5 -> -16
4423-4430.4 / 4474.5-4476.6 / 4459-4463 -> 16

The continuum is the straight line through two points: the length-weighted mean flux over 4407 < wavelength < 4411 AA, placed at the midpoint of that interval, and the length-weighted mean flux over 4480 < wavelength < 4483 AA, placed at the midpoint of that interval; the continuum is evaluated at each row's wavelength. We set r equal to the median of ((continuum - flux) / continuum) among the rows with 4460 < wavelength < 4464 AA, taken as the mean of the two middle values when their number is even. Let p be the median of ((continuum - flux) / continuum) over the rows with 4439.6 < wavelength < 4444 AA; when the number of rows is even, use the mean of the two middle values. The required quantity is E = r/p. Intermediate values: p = -0.01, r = 0.10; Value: -19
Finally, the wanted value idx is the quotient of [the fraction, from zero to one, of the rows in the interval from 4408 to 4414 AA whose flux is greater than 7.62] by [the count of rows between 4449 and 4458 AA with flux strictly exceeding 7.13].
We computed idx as 0.03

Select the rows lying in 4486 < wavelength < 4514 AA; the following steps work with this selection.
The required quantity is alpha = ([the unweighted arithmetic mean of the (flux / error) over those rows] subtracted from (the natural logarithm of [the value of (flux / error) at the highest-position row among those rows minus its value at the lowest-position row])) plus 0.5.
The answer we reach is -12.3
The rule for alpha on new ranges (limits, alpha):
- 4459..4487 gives -10.4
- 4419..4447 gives -10.5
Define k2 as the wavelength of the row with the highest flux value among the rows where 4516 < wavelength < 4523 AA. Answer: 4519.56 AA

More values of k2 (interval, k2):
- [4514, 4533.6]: 4519.56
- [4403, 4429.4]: 4425.84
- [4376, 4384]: 4378.20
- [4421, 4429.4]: 4425.84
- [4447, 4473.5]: 4447.29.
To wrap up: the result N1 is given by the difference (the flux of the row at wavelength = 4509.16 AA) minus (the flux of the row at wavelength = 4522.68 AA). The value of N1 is 0.7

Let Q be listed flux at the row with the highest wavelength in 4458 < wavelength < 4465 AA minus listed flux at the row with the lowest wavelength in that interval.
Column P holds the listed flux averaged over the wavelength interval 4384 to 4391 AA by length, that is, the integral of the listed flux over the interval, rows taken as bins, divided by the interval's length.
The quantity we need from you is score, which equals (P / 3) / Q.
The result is -11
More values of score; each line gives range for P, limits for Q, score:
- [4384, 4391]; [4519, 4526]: -2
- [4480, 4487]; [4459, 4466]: 7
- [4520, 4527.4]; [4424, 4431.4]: -4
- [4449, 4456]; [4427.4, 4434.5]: 10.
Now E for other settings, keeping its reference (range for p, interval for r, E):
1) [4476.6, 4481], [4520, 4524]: 0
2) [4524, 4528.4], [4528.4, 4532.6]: 1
